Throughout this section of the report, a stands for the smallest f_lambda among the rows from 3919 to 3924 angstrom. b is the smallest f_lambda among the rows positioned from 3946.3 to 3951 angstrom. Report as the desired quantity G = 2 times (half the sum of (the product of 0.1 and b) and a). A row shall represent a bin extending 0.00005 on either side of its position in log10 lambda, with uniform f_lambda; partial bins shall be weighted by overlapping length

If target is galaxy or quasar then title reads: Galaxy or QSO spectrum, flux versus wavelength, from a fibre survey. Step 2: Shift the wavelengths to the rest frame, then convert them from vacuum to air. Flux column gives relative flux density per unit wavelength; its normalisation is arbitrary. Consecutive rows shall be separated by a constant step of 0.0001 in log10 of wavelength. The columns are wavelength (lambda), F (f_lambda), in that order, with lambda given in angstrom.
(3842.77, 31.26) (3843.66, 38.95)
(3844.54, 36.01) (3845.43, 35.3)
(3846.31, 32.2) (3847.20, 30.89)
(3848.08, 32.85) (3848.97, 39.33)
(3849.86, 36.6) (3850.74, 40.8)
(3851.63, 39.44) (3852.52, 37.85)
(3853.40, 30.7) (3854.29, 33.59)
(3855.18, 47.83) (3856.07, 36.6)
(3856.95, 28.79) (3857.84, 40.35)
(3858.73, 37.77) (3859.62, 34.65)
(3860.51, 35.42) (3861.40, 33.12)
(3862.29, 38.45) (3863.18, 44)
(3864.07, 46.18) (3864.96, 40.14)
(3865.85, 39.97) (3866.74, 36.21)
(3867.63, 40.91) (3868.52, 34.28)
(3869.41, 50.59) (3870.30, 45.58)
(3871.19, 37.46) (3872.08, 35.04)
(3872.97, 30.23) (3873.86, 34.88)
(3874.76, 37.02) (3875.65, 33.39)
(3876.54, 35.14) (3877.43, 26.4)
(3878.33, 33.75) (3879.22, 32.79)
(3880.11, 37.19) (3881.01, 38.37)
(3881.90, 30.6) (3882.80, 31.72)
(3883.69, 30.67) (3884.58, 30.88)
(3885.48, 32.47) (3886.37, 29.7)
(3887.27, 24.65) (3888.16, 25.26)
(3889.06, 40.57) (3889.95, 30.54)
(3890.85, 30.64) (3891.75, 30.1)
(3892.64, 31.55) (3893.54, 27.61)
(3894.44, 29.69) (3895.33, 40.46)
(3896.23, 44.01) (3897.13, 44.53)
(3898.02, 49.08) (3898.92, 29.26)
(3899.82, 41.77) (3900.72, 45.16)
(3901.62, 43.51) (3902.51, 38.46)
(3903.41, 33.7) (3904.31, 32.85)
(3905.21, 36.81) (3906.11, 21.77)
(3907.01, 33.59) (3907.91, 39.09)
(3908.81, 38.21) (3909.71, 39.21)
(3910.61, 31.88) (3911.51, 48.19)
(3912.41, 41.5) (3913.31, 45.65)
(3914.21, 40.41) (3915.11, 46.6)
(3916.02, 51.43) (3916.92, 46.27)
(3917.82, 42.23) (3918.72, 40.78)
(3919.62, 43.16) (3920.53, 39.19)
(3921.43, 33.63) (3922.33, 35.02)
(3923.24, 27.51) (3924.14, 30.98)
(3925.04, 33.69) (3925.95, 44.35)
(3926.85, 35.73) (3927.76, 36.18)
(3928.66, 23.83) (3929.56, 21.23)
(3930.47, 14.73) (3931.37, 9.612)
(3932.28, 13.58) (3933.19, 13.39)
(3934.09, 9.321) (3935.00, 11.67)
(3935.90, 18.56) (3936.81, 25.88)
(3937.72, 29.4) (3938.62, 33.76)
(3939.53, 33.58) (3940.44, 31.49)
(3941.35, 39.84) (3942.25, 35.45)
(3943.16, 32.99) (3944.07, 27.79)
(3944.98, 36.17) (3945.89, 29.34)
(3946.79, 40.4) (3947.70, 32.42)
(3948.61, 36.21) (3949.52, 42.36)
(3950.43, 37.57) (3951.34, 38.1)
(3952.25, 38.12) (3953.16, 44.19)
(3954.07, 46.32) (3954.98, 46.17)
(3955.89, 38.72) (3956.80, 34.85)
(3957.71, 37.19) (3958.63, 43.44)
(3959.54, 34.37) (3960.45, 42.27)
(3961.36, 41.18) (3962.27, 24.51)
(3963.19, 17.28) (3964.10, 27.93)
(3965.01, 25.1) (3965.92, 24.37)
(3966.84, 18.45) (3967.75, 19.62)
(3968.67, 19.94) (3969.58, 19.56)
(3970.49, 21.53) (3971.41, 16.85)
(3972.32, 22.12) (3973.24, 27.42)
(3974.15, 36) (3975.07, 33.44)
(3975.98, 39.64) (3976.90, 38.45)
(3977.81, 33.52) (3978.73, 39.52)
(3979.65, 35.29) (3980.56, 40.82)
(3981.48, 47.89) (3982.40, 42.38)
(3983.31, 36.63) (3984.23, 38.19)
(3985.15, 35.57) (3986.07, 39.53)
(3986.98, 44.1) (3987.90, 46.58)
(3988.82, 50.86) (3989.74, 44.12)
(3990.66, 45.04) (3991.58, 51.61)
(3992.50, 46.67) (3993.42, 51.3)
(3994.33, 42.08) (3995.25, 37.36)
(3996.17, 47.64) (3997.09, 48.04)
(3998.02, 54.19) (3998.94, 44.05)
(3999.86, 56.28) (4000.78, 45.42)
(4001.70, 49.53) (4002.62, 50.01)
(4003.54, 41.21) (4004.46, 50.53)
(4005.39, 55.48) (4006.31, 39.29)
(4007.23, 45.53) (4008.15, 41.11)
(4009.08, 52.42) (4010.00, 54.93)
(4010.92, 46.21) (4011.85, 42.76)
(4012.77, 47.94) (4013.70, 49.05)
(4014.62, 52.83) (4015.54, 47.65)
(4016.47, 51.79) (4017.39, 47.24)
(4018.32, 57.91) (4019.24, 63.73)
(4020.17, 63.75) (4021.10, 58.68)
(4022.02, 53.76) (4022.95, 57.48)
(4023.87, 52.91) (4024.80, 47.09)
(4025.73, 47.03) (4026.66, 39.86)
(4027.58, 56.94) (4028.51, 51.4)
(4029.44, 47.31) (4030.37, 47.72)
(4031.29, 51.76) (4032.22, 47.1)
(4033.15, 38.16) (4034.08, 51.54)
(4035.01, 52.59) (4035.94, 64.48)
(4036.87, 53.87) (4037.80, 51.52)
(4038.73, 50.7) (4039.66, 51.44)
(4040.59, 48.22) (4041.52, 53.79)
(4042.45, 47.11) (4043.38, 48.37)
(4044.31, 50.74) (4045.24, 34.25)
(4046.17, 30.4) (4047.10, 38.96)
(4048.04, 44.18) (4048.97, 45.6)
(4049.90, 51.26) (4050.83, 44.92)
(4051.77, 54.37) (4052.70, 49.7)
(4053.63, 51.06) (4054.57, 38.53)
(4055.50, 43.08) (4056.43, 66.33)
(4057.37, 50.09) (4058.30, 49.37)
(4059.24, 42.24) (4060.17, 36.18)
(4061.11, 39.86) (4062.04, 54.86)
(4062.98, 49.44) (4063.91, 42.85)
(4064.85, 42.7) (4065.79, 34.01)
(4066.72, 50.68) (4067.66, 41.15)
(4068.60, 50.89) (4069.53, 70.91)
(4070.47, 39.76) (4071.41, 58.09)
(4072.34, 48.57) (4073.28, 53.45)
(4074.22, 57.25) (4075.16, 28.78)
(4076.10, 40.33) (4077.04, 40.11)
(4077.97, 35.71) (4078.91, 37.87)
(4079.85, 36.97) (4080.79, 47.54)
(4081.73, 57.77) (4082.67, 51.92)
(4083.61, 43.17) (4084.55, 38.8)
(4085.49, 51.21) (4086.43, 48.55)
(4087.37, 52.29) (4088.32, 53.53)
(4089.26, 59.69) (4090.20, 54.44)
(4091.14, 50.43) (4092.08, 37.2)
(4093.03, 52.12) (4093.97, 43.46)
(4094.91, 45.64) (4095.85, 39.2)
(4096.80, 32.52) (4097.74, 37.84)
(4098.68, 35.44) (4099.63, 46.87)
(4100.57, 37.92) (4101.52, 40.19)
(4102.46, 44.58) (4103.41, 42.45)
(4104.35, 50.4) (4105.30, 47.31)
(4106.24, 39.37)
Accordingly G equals 30.8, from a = 27.51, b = 32.42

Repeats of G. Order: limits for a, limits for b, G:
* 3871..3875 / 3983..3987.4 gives 33.8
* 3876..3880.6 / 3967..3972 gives 28.1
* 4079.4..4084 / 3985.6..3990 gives 40.9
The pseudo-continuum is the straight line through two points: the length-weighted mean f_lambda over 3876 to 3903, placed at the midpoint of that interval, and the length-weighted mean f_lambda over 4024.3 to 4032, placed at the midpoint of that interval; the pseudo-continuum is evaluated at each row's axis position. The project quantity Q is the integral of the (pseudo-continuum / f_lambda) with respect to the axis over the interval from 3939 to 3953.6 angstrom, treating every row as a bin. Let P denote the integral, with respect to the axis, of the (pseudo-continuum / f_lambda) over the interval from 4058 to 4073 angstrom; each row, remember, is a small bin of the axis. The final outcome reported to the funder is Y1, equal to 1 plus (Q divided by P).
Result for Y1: 2.0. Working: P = 17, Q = 16.6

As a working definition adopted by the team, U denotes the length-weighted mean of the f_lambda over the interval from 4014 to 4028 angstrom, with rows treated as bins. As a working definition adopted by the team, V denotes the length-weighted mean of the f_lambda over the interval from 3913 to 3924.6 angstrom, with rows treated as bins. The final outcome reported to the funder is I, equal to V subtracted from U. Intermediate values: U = 53.2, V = 40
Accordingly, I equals 13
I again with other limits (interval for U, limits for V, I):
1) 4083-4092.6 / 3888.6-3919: 11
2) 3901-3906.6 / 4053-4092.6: -12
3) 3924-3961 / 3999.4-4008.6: -16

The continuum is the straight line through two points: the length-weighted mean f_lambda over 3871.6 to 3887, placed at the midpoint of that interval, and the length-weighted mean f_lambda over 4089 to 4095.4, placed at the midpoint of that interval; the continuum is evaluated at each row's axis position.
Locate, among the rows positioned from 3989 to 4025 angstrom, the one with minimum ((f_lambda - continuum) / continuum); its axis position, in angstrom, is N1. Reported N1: 3995.25 angstrom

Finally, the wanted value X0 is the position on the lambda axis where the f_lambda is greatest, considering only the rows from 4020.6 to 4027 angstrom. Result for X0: 4021.10 angstrom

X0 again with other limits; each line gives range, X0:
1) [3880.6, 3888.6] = 3881.01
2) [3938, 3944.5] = 3941.35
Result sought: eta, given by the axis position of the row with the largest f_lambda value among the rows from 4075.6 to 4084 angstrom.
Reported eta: 4081.73 angstrom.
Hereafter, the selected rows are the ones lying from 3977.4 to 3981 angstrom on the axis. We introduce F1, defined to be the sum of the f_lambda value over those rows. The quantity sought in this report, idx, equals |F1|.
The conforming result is 149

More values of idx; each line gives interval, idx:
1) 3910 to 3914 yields 167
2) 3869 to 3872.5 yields 169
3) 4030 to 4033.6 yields 185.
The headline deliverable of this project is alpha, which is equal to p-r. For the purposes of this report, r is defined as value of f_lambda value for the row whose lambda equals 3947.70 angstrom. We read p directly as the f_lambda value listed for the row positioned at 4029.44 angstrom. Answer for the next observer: 15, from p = 47.31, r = 32.42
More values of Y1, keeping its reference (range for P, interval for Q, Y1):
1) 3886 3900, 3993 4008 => 2.0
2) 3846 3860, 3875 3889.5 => 2.3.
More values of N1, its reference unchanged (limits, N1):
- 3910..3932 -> 3931.37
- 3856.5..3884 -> 3877.43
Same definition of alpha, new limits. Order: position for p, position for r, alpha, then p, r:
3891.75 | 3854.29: -3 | 30.1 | 33.59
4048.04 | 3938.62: 10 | 44.18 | 33.76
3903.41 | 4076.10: -7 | 33.7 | 40.33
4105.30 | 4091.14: -3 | 47.31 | 50.43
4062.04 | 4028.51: 3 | 54.86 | 51.4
